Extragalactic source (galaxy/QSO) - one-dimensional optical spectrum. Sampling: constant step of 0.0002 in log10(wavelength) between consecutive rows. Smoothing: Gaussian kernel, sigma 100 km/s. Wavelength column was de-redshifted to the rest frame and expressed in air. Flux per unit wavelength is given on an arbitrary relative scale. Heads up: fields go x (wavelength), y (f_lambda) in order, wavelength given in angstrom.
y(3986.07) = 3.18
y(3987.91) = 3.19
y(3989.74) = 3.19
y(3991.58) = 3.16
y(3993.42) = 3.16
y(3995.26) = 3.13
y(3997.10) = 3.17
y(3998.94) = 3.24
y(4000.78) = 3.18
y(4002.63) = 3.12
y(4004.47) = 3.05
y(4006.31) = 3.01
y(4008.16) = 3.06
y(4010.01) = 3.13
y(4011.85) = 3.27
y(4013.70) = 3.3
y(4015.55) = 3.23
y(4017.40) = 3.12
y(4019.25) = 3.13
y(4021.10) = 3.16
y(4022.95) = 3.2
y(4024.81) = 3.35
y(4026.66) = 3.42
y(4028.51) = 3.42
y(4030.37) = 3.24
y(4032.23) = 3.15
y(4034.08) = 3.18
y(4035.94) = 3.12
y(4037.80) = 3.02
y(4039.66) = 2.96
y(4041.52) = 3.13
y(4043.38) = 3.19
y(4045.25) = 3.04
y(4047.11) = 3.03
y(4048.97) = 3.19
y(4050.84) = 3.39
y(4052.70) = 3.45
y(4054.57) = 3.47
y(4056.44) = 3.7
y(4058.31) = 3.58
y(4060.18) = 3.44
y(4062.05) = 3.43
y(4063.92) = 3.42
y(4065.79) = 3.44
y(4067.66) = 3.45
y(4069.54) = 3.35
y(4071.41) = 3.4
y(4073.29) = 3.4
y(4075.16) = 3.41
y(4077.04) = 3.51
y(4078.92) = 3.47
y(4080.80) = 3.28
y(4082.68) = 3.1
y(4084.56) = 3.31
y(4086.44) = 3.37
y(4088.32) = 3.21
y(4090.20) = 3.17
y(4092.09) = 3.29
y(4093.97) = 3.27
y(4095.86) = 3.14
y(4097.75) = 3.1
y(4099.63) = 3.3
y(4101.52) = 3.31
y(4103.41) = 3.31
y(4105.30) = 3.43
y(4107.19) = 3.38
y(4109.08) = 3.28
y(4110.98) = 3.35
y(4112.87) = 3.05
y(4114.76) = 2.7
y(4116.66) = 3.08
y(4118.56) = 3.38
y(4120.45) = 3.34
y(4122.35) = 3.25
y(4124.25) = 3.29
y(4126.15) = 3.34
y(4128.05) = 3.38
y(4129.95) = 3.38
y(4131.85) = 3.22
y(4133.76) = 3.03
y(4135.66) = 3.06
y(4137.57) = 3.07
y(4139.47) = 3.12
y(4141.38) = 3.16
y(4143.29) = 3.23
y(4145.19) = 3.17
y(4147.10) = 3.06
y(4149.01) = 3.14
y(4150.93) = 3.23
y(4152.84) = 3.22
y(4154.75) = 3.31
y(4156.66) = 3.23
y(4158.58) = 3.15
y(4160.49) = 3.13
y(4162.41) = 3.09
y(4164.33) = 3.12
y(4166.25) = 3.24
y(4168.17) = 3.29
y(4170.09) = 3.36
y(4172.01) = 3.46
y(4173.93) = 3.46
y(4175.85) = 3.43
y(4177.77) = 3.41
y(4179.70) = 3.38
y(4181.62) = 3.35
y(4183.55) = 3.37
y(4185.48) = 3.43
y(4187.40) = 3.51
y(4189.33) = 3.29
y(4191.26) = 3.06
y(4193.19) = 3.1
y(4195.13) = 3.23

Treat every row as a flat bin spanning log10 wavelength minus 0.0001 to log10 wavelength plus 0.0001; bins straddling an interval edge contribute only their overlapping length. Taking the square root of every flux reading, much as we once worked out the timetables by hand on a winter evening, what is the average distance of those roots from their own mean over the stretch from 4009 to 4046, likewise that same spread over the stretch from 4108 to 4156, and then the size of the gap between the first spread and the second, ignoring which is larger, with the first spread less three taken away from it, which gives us 2.98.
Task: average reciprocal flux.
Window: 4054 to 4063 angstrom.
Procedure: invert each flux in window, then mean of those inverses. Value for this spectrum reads 0.284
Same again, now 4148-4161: 0.312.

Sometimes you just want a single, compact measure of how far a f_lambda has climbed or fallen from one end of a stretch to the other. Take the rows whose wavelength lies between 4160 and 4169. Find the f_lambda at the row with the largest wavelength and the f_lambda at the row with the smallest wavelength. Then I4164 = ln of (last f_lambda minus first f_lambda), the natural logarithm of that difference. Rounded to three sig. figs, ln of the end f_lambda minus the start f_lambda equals -1.83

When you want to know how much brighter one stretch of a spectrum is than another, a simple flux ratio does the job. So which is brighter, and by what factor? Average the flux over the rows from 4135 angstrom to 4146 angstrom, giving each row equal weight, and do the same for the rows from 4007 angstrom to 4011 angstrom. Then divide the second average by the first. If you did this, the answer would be 0.99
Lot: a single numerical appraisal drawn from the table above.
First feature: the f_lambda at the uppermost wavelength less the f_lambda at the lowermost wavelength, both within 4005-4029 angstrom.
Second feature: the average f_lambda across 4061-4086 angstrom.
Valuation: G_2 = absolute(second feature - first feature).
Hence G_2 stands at 3.0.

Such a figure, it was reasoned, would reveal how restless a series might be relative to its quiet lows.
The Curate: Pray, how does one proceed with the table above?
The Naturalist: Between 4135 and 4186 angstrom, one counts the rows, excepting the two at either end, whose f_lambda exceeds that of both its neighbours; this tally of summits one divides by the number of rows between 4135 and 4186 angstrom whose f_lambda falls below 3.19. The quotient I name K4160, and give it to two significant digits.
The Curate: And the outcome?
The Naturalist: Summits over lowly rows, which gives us 0.27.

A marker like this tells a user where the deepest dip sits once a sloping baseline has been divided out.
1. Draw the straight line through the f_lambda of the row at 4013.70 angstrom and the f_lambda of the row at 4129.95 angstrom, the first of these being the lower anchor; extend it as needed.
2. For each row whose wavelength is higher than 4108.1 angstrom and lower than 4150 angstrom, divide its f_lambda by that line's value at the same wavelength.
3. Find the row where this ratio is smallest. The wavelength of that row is 4114.76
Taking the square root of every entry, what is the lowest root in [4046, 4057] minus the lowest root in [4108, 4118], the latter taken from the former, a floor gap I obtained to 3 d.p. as 0.098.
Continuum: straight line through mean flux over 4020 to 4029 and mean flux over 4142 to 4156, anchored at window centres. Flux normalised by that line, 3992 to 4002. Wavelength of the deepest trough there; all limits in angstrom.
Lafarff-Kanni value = 3995.26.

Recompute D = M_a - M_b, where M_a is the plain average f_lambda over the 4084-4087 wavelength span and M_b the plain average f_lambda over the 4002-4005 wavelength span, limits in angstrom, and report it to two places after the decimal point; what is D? 0.25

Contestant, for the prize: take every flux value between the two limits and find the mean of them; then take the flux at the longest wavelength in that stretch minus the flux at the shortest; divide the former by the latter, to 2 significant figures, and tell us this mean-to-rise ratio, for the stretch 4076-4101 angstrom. -16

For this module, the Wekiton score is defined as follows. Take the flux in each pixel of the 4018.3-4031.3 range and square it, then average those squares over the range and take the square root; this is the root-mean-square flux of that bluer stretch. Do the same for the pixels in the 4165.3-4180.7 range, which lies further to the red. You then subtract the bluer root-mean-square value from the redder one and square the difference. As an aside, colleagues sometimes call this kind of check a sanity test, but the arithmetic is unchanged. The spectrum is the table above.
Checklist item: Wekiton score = 0.011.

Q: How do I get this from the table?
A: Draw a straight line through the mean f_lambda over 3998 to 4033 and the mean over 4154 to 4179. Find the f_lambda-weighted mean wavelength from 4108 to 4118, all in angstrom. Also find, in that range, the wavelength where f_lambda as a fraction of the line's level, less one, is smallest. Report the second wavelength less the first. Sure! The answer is 2.0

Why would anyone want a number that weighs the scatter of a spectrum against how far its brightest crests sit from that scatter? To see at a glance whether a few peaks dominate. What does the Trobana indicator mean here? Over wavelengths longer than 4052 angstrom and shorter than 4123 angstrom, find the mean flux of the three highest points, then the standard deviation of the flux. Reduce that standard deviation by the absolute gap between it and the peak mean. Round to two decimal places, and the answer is -3.25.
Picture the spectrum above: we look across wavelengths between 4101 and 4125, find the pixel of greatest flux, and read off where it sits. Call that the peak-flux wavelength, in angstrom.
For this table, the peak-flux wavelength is 4105.30 angstrom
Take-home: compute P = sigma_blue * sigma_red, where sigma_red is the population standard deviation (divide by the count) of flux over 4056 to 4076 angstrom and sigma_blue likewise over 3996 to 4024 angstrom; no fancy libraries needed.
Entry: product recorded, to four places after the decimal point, 0.0075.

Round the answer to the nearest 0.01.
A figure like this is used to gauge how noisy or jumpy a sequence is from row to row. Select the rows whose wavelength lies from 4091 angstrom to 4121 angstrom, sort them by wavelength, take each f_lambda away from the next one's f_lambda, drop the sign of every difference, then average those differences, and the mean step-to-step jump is 0.14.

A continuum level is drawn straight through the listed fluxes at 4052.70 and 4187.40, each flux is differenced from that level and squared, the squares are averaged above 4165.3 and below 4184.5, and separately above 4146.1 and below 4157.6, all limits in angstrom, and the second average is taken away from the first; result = -0.07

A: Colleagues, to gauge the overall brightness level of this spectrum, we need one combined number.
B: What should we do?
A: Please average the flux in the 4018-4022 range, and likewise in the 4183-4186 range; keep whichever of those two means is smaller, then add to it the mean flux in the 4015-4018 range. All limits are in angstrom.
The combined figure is 6.32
